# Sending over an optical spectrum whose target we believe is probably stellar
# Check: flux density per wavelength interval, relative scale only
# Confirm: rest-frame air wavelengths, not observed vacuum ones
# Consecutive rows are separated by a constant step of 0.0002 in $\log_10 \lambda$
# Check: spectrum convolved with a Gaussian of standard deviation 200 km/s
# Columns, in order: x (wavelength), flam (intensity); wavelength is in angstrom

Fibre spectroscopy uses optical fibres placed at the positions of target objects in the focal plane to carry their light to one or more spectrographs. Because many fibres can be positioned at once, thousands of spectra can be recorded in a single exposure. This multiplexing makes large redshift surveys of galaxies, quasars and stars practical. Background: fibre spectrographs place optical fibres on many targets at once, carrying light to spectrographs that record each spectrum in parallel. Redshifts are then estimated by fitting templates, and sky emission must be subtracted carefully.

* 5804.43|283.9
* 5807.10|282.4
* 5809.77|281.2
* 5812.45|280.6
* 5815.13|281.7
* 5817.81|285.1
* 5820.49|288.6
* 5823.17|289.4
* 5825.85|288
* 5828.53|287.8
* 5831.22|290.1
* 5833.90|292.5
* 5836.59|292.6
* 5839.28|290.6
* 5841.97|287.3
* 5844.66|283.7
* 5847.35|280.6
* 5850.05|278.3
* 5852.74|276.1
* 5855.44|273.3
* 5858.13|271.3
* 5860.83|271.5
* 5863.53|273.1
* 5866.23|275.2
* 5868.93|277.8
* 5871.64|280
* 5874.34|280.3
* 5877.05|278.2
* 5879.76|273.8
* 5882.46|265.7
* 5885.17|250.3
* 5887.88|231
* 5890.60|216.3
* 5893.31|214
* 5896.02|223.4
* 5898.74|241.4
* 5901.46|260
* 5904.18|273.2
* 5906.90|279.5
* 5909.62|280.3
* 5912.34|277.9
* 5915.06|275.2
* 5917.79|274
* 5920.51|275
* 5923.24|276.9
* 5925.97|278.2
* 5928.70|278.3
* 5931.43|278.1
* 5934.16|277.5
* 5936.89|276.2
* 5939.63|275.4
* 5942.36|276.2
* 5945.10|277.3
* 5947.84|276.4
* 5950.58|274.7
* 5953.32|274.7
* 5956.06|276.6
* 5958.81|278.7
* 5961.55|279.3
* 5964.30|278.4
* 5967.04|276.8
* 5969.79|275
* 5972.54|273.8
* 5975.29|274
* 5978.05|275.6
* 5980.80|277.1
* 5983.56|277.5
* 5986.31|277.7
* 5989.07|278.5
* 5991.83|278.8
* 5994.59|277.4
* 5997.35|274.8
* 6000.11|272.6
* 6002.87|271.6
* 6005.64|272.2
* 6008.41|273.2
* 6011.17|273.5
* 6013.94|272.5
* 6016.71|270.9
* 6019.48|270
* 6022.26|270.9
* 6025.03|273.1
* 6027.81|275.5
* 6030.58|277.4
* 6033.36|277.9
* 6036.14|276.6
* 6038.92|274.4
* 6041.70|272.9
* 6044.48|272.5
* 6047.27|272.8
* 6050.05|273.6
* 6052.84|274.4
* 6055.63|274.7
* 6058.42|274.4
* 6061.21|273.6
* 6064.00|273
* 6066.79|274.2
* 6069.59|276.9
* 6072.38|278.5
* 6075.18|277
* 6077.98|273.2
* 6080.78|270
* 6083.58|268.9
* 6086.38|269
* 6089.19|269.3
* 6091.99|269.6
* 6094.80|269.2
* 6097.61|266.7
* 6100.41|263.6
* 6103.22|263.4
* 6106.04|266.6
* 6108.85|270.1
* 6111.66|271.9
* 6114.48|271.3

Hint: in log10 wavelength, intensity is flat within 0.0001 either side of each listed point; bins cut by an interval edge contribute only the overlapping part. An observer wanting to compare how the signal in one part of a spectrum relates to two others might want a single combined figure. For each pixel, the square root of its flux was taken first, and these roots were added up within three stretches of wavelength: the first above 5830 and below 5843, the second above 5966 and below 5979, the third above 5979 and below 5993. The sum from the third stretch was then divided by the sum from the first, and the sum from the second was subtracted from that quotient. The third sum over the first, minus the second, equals -81.9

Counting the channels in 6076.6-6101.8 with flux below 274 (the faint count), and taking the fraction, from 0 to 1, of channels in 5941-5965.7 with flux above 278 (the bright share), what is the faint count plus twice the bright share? 10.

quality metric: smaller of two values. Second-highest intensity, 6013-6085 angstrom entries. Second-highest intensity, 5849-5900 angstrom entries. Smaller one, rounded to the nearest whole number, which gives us 278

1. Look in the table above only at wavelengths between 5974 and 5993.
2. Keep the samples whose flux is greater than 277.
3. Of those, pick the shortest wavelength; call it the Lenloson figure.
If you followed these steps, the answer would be 5980.80 angstrom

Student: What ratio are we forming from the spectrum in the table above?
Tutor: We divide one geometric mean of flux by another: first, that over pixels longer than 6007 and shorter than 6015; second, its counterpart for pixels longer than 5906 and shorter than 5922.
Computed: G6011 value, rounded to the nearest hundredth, 0.99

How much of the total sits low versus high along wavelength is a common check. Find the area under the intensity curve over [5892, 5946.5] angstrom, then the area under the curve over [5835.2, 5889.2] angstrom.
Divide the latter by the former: 1.01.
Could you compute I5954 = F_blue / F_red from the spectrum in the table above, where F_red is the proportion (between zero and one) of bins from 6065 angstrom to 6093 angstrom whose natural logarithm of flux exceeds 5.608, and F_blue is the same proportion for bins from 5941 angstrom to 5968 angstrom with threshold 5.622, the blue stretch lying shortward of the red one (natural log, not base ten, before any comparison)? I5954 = 1.2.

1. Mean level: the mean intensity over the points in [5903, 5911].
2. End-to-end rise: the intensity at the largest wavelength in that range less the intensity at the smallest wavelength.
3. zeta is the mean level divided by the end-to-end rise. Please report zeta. 39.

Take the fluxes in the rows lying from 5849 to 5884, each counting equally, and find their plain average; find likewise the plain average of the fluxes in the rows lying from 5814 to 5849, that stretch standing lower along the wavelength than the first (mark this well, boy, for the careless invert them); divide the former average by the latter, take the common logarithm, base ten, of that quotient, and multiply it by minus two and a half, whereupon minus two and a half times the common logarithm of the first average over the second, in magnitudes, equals 0.049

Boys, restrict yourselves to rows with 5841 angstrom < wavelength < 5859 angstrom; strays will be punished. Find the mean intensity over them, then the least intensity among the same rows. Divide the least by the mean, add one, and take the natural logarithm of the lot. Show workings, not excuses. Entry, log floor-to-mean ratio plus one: 0.680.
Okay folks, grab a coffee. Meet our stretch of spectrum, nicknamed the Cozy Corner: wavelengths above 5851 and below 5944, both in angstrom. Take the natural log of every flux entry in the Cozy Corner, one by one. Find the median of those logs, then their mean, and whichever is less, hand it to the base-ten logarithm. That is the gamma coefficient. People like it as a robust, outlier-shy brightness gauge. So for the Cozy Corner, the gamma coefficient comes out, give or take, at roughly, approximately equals 0.747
